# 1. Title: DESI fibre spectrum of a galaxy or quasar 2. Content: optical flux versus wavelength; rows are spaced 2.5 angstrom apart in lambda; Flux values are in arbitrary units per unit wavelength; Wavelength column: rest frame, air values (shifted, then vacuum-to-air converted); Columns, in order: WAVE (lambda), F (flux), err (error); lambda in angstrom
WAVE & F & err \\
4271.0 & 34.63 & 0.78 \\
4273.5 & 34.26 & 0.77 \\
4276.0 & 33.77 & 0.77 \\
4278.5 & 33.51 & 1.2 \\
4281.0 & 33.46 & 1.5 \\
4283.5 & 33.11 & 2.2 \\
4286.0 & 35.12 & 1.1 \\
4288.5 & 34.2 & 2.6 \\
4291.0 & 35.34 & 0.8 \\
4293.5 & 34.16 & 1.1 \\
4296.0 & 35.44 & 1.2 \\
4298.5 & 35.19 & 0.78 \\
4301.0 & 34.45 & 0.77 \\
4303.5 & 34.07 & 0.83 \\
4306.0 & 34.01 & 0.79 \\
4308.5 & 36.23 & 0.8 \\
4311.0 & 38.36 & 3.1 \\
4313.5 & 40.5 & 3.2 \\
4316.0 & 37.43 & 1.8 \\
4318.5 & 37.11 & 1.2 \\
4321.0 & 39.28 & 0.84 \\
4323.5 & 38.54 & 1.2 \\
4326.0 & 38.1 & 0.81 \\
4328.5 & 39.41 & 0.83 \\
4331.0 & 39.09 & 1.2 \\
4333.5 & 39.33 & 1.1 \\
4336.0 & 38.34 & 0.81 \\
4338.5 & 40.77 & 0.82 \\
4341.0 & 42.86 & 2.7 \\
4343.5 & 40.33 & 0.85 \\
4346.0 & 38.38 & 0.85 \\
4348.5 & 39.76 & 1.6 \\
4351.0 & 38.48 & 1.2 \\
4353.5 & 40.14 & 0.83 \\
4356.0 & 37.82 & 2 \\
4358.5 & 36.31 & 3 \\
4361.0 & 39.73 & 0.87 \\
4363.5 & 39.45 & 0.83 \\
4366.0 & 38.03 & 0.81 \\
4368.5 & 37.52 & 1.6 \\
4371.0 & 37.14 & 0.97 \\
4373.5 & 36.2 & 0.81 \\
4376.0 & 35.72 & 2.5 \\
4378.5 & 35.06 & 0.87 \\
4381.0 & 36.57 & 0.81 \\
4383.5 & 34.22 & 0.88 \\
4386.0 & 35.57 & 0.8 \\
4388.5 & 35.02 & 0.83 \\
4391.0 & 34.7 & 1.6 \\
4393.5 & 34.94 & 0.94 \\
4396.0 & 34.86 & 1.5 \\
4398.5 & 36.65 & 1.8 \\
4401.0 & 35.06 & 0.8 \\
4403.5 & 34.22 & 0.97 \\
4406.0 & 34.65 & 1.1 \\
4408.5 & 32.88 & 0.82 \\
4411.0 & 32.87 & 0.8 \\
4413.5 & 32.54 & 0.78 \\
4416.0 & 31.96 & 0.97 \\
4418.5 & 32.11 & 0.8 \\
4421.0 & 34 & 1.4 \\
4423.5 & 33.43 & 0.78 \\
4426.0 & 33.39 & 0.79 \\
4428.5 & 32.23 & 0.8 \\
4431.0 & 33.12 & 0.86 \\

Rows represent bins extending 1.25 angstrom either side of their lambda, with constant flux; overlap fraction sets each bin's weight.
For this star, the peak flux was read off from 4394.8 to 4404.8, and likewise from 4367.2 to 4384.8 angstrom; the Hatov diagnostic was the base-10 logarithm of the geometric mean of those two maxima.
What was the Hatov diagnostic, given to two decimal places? 1.57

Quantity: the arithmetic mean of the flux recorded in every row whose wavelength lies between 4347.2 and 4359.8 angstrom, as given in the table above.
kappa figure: 39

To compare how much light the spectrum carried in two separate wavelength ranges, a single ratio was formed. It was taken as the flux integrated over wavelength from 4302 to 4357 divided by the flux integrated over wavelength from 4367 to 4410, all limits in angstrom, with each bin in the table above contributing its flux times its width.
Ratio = 1.4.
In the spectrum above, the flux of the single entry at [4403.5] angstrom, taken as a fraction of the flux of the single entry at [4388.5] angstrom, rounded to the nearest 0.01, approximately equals 0.98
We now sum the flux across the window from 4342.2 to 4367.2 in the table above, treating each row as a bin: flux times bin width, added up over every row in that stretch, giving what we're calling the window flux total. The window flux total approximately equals 971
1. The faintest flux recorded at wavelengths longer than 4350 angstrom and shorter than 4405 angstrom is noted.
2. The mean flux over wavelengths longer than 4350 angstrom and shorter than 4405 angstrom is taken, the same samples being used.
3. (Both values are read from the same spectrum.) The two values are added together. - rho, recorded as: 70.7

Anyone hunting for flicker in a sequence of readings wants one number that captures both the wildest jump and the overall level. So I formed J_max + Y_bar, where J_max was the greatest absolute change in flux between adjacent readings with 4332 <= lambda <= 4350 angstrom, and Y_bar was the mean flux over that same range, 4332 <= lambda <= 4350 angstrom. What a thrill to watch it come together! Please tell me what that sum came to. 42.5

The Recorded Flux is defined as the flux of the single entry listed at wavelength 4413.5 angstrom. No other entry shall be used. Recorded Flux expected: 32.54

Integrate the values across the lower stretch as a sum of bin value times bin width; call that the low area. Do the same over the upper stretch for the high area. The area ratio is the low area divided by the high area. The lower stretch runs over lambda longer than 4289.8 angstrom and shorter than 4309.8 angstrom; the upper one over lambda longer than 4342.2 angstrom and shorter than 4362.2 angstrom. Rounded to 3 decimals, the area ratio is 0.897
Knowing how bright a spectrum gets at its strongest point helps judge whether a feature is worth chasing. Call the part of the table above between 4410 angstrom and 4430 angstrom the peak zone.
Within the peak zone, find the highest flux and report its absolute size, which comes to 34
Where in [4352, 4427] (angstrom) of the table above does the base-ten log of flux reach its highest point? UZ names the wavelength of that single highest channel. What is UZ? 4353.5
